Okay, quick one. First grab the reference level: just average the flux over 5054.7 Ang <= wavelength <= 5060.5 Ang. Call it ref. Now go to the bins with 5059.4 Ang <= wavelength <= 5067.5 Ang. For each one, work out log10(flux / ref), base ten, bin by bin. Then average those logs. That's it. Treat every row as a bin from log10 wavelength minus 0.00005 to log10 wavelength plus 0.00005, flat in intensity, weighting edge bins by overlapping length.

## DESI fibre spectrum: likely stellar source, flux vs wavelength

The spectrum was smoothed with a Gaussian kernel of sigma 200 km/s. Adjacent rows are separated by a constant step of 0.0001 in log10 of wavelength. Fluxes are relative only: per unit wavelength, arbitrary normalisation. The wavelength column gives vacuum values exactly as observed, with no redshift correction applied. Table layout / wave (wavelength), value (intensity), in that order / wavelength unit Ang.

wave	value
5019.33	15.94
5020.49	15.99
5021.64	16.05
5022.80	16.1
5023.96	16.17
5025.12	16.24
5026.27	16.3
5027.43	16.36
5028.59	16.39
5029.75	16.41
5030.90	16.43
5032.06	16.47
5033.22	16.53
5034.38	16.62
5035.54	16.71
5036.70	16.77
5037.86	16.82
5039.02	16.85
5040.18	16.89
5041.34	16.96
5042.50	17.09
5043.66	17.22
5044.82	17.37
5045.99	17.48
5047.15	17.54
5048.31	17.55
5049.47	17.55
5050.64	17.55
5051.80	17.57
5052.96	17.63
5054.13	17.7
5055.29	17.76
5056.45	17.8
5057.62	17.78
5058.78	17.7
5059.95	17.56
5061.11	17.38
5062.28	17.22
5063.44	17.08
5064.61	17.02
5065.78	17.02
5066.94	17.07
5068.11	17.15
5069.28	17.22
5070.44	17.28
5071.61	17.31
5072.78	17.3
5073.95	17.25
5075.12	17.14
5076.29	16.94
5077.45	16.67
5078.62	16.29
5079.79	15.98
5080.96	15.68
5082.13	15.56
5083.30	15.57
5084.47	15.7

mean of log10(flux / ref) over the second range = -0.013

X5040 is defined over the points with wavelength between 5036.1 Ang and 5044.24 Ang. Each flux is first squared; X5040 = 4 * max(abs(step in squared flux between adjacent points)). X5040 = 18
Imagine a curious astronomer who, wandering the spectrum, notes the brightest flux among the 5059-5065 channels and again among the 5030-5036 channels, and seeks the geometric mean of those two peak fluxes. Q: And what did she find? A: 17.1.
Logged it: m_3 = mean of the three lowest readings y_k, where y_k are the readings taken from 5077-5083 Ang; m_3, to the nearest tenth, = 15.7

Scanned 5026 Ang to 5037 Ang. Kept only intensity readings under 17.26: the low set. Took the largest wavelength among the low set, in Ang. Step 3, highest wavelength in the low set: 5036.70 Ang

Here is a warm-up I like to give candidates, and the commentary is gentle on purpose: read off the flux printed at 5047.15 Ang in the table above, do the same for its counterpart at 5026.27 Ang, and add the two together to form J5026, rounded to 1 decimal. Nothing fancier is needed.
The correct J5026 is 33.8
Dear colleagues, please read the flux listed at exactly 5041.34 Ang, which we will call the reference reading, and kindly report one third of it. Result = 5.7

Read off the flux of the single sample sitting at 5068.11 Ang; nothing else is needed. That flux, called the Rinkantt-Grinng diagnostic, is 17.15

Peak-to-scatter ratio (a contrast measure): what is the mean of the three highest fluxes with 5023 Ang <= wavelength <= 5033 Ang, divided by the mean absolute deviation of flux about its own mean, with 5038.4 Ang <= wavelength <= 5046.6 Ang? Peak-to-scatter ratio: 82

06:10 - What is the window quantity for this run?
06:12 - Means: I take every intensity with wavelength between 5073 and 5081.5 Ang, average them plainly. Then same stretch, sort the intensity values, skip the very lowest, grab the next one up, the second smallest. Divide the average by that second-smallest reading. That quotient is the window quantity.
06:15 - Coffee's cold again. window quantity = 1.04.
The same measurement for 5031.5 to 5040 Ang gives 1.01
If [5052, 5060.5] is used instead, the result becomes 1.00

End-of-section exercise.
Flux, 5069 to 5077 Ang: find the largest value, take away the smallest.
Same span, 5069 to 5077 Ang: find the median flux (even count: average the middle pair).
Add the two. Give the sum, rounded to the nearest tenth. 17.6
